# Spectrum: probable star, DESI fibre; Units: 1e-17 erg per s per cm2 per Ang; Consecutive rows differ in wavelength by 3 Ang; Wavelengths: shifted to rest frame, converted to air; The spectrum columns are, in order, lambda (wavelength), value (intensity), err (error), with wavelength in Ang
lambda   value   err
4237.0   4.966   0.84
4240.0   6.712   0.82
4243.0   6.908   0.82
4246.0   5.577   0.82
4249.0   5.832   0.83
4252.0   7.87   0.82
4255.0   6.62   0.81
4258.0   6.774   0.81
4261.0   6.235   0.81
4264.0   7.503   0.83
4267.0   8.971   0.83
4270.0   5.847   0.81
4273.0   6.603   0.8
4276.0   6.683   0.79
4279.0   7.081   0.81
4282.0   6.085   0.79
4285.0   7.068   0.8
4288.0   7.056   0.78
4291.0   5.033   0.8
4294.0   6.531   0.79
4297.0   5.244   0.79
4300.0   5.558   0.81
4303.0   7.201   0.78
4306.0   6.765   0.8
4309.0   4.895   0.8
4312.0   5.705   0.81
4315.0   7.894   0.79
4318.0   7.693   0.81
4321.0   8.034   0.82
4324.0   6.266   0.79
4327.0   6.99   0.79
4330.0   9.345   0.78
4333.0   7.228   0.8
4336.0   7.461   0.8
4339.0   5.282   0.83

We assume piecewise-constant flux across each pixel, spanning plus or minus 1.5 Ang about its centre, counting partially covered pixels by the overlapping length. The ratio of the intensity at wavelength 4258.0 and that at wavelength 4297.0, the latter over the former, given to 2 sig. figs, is 0.77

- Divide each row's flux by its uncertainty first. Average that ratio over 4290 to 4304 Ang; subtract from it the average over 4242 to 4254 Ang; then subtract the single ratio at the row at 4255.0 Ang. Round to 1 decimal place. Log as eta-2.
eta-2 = -8.7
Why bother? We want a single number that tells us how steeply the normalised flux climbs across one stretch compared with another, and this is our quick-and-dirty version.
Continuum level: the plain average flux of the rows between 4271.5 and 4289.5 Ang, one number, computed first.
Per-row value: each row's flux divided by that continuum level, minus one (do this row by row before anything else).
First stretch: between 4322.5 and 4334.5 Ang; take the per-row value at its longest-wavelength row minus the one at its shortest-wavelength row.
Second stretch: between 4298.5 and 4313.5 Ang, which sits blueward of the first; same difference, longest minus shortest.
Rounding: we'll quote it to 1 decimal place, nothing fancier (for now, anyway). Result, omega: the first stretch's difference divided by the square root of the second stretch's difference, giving 1.0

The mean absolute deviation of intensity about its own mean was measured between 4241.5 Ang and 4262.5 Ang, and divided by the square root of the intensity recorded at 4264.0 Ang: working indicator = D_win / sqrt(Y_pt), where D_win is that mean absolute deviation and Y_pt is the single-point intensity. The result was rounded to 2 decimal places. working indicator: 0.21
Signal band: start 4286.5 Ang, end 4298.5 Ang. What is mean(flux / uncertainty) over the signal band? 7.6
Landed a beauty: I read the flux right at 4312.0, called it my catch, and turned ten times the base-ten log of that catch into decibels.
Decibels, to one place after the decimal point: 7.6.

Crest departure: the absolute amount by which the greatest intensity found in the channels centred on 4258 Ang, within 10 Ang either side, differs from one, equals 8.0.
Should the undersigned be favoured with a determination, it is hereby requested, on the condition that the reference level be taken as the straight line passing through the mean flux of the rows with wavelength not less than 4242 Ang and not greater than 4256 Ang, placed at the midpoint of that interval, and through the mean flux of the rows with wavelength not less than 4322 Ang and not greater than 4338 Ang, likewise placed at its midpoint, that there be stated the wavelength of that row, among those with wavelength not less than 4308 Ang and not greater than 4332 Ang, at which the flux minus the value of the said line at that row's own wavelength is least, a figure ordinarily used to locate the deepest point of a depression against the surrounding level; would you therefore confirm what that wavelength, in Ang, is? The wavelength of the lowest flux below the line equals 4309.0 Ang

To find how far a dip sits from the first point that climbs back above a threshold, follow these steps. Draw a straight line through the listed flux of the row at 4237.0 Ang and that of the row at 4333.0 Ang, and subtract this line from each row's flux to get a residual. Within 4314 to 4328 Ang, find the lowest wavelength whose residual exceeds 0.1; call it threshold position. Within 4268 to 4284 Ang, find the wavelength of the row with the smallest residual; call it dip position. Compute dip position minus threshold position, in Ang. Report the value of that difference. -33 Ang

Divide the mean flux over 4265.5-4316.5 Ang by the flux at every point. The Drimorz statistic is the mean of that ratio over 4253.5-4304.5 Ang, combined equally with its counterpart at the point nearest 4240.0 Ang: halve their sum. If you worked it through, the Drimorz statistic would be 0.98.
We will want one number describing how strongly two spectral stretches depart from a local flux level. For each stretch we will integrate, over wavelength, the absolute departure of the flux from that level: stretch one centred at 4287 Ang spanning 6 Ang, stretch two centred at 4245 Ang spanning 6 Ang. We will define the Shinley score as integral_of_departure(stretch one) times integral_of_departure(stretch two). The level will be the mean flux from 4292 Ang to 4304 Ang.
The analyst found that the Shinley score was 22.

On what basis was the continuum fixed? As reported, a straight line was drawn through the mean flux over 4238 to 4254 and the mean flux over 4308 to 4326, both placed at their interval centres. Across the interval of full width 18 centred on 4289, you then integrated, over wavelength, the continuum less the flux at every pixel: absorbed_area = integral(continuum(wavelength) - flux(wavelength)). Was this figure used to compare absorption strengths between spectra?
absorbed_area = 9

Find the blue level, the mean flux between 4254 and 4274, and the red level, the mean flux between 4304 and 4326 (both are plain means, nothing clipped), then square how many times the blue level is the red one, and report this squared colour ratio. 1.06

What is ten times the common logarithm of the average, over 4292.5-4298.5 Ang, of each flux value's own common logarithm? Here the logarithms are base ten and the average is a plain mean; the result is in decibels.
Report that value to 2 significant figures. -1.2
